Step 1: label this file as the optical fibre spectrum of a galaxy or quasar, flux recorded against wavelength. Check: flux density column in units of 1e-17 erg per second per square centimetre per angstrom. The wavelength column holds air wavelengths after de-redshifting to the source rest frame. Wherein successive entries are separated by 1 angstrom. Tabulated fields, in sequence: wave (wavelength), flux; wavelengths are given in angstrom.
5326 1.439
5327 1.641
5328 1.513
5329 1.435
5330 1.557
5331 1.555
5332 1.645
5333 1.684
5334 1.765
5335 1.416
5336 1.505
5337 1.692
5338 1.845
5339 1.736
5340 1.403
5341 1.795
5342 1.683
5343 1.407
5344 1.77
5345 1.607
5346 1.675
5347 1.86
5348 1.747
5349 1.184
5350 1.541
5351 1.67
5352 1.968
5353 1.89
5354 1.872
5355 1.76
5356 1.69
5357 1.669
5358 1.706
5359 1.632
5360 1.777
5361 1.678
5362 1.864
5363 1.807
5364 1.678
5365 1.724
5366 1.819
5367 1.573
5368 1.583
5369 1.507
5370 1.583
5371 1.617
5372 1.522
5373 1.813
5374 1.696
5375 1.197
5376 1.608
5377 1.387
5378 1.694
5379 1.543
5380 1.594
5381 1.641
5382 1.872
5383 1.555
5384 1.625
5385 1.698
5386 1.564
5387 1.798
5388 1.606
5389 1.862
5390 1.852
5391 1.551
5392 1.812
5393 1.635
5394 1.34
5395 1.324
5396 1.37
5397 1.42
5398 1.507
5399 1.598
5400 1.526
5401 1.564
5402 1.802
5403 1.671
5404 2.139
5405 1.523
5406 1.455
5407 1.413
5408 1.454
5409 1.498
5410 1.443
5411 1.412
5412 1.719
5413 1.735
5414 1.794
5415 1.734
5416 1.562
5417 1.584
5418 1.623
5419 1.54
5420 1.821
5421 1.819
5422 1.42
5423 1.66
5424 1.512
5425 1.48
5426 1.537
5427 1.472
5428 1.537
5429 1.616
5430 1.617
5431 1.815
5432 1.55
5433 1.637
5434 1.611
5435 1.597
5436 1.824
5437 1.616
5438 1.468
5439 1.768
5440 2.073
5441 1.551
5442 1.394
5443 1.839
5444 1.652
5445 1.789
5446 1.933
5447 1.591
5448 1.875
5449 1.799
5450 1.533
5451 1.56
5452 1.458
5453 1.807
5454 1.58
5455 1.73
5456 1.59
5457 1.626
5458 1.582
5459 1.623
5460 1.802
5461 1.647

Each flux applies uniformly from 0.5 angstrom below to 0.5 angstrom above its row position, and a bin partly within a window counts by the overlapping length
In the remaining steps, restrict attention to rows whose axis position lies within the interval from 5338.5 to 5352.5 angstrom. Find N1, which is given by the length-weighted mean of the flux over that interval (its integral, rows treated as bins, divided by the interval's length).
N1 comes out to 1.65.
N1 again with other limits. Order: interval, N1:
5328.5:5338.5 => 1.61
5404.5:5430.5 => 1.58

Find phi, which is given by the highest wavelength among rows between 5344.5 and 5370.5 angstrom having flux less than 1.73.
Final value 5370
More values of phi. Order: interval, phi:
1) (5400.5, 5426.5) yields 5426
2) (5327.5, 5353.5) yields 5351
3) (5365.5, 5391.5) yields 5391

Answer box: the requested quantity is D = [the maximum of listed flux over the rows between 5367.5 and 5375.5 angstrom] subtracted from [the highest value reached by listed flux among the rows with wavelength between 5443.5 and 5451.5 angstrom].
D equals 0.12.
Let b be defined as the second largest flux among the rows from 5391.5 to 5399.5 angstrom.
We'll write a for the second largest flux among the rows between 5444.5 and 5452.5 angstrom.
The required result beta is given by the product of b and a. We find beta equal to 3.07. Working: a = 1.875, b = 1.635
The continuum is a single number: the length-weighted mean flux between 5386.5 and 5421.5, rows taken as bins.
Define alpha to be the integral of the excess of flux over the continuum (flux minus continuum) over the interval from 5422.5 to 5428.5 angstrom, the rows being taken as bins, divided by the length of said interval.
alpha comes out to -0.08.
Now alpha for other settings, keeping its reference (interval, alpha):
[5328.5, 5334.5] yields -0.01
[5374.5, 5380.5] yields -0.11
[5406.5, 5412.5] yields -0.12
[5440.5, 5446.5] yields 0.08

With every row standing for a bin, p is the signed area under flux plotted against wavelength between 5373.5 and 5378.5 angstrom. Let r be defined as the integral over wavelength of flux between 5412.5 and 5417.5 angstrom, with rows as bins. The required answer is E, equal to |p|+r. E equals 16.0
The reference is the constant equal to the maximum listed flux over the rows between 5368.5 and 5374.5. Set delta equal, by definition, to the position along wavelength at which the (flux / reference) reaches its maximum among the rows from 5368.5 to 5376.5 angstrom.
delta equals 5373 angstrom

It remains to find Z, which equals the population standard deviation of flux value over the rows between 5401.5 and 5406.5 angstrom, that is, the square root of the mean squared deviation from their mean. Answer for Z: 0.24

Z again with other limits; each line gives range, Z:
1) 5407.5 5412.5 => 0.11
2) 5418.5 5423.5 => 0.16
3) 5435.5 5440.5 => 0.20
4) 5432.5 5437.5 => 0.08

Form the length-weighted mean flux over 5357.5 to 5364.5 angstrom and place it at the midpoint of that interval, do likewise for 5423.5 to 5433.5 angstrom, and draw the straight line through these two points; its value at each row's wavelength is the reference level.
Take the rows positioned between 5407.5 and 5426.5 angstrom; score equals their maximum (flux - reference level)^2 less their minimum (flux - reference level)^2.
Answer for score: 0.05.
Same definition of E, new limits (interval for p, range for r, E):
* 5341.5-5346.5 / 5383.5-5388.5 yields 16.4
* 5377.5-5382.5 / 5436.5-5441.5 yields 16.8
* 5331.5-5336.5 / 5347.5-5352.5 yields 16.1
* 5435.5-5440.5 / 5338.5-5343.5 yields 16.8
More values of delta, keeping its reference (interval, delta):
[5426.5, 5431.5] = 5431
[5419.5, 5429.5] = 5420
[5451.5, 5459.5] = 5453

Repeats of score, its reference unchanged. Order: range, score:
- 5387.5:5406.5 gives 0.25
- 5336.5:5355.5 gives 0.33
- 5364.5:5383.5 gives 0.25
